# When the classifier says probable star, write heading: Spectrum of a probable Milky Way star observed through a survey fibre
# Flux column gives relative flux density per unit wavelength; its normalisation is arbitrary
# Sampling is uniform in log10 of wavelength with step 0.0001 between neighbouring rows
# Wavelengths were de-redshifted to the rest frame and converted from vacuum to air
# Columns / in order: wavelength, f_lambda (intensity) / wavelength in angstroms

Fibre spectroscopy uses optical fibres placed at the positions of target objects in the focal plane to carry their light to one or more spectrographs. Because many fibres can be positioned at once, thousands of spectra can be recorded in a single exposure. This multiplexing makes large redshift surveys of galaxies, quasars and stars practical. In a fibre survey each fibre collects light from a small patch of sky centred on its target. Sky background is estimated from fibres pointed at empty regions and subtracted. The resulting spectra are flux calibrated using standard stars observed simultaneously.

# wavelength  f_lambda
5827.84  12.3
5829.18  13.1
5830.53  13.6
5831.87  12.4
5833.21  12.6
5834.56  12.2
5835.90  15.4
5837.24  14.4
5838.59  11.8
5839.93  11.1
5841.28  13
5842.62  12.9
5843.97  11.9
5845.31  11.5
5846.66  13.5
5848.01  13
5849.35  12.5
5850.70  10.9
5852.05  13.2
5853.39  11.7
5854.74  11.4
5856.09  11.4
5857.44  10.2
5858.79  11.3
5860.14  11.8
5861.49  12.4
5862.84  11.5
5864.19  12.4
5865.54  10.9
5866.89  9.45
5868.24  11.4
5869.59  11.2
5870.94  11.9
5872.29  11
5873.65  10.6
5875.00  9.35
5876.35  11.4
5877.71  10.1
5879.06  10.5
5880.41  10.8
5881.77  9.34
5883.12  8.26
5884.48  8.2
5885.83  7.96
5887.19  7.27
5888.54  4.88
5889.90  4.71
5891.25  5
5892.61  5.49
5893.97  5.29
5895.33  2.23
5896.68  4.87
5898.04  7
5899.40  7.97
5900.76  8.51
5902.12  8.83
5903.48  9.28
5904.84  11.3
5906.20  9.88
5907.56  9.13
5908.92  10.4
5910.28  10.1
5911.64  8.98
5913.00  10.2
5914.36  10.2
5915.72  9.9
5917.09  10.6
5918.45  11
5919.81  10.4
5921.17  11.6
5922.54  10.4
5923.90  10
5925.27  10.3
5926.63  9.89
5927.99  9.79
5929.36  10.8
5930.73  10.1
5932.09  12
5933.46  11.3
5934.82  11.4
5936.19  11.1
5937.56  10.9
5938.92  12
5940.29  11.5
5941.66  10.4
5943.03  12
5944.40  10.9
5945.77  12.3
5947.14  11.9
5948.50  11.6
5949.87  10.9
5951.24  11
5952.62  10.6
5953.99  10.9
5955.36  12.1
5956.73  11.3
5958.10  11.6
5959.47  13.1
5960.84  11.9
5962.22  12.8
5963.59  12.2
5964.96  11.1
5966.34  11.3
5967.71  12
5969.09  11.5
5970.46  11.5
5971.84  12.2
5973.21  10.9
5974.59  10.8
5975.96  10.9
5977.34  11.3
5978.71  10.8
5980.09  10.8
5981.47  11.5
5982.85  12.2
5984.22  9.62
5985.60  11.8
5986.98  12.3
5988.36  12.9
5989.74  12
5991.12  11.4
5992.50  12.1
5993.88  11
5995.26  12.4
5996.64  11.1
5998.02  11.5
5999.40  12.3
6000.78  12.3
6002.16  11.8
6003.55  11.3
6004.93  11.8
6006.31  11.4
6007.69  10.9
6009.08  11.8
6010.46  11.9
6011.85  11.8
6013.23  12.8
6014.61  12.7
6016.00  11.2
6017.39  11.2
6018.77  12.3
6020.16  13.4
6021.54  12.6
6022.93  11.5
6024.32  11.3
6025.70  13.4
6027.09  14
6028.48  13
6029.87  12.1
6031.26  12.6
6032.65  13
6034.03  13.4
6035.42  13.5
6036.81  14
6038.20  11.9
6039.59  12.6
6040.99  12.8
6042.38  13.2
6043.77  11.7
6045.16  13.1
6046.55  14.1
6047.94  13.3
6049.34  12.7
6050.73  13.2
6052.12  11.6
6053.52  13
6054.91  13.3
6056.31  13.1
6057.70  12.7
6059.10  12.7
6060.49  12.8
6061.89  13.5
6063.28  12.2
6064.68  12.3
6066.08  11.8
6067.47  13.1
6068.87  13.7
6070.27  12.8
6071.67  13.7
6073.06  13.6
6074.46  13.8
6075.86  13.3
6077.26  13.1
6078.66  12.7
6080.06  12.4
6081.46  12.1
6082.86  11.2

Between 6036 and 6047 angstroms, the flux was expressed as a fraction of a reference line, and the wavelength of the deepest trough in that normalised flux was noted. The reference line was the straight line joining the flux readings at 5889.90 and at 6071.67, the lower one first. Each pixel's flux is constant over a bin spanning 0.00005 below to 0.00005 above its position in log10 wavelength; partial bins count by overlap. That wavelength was 6043.77 angstroms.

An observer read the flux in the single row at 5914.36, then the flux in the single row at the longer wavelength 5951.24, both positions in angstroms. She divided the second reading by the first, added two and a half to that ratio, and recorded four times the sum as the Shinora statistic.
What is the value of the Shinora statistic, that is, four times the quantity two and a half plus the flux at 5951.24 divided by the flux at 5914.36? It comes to 14.3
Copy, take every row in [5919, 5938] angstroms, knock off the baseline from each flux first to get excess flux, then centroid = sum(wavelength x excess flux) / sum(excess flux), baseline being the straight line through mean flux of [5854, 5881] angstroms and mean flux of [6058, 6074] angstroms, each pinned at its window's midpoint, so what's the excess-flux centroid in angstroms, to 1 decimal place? 5927.4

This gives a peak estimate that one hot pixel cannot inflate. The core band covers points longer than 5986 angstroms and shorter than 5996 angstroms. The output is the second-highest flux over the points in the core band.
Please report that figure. 12.4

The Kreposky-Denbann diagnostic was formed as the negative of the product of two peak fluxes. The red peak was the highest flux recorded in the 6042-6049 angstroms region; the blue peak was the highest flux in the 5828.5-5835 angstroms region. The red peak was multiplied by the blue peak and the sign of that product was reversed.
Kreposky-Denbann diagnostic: -192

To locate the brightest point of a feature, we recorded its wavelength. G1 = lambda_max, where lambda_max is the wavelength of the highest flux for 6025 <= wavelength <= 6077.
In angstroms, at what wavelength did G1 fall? 6046.55 angstroms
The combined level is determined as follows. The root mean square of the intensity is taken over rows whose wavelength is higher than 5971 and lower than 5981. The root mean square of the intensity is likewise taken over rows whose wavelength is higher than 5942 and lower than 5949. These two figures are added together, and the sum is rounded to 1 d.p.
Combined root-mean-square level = 22.9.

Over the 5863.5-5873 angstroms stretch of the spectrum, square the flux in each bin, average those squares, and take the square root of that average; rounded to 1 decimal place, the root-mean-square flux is 11.2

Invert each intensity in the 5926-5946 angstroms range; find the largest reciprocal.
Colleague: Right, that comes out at 0.102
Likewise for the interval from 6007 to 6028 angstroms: 0.092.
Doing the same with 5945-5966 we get 0.094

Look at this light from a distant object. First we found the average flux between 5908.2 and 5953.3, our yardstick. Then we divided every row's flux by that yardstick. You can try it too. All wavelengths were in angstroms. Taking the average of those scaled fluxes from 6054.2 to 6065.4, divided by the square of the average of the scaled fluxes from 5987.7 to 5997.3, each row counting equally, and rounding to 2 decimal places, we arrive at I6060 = 0.99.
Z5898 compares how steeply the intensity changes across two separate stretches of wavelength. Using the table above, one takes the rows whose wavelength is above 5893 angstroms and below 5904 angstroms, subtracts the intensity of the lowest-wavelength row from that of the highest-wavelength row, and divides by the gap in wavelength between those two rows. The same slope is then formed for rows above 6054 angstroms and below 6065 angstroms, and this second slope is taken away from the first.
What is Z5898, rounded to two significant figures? 0.52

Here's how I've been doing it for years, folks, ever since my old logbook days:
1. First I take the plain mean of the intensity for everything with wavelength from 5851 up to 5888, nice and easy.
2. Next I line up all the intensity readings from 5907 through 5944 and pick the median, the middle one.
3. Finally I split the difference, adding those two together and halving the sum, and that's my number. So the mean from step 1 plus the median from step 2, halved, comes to 10.5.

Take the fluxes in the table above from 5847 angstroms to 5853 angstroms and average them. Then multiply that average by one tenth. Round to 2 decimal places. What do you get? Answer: 1.24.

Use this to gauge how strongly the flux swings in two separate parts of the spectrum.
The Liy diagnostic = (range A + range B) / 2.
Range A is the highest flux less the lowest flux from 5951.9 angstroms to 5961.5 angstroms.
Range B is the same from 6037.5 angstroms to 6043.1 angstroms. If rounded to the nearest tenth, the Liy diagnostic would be 1.9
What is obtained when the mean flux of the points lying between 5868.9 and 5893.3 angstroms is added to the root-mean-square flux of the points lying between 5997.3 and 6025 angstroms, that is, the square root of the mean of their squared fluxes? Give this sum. 20.7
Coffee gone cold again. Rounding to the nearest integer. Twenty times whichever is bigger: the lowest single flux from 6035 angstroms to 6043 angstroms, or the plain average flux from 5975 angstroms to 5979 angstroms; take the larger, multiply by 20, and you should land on 238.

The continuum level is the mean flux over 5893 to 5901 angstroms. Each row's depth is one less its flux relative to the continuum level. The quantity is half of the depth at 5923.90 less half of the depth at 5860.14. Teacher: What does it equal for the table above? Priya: 0.15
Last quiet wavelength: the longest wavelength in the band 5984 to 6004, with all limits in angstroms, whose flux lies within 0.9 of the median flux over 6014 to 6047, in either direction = 6000.78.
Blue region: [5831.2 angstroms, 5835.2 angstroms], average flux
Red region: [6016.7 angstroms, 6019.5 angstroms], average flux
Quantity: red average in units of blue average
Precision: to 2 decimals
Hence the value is 0.95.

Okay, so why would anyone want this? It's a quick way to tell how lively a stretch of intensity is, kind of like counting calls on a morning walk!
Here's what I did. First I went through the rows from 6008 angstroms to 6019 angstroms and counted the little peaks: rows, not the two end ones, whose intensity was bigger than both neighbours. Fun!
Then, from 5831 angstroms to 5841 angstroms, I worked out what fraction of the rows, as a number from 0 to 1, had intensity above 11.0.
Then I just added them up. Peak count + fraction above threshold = 3.0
